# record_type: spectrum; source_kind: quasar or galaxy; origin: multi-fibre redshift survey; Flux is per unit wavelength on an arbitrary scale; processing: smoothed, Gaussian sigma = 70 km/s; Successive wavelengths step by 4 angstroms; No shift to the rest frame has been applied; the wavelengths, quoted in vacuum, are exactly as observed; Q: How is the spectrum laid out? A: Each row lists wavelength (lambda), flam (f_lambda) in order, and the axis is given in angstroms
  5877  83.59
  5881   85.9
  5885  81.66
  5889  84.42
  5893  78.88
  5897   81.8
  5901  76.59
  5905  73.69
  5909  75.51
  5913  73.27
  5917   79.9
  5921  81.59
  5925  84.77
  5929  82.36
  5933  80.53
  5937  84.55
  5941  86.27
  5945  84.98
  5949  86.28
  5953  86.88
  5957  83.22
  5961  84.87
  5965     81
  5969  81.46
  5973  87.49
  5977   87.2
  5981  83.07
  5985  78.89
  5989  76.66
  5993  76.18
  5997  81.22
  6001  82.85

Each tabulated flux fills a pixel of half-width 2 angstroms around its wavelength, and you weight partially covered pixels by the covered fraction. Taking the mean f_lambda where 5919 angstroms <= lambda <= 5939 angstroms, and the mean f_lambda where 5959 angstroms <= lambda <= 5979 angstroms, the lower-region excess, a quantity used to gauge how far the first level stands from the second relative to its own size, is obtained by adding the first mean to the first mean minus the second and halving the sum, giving 40.6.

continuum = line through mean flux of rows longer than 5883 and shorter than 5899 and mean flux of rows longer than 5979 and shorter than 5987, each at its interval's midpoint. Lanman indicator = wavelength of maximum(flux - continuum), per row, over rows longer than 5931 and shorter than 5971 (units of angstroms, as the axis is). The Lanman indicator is 5953 angstroms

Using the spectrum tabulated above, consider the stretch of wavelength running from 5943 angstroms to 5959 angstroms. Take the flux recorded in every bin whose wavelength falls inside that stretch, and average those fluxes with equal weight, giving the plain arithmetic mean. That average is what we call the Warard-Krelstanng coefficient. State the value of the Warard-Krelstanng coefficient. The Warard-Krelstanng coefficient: 85.3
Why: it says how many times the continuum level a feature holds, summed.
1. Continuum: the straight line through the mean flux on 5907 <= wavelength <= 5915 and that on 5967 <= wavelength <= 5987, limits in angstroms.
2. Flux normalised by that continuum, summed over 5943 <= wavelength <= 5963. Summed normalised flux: 5.3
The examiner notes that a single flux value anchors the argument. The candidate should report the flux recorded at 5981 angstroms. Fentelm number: 83.07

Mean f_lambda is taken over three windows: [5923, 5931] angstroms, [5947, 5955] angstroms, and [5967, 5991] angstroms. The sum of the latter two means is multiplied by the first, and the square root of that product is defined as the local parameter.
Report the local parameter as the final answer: 119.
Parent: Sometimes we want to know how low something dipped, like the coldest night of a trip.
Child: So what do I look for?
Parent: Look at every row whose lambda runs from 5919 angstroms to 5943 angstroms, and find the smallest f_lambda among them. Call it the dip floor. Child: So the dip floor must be 80.53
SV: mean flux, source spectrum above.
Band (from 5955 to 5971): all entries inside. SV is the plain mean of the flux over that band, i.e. 82.6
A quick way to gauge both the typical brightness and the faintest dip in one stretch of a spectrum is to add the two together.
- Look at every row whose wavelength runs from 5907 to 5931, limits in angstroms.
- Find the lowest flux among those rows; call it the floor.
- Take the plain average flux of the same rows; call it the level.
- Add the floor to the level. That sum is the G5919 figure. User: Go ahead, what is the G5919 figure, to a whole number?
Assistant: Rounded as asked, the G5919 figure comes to 153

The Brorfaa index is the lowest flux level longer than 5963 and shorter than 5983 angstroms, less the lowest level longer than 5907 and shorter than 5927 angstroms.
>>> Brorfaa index 7.7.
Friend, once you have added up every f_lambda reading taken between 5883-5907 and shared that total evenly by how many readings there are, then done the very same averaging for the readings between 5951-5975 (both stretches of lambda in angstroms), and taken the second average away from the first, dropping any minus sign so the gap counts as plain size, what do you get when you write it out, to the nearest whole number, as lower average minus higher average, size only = 5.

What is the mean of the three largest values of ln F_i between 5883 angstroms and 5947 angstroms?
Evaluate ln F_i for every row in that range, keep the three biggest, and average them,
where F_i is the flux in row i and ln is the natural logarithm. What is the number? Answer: 4.447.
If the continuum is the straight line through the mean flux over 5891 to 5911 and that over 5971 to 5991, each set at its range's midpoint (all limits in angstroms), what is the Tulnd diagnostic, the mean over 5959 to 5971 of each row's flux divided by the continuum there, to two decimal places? 1.01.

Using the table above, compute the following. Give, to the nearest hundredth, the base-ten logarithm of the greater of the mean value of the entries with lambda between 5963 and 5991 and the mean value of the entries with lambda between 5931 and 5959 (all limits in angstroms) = 1.93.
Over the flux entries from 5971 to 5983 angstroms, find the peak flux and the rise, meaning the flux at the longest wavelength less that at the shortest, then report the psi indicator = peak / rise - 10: -30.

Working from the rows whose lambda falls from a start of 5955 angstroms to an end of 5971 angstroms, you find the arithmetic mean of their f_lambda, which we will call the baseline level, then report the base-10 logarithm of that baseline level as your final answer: 1.92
